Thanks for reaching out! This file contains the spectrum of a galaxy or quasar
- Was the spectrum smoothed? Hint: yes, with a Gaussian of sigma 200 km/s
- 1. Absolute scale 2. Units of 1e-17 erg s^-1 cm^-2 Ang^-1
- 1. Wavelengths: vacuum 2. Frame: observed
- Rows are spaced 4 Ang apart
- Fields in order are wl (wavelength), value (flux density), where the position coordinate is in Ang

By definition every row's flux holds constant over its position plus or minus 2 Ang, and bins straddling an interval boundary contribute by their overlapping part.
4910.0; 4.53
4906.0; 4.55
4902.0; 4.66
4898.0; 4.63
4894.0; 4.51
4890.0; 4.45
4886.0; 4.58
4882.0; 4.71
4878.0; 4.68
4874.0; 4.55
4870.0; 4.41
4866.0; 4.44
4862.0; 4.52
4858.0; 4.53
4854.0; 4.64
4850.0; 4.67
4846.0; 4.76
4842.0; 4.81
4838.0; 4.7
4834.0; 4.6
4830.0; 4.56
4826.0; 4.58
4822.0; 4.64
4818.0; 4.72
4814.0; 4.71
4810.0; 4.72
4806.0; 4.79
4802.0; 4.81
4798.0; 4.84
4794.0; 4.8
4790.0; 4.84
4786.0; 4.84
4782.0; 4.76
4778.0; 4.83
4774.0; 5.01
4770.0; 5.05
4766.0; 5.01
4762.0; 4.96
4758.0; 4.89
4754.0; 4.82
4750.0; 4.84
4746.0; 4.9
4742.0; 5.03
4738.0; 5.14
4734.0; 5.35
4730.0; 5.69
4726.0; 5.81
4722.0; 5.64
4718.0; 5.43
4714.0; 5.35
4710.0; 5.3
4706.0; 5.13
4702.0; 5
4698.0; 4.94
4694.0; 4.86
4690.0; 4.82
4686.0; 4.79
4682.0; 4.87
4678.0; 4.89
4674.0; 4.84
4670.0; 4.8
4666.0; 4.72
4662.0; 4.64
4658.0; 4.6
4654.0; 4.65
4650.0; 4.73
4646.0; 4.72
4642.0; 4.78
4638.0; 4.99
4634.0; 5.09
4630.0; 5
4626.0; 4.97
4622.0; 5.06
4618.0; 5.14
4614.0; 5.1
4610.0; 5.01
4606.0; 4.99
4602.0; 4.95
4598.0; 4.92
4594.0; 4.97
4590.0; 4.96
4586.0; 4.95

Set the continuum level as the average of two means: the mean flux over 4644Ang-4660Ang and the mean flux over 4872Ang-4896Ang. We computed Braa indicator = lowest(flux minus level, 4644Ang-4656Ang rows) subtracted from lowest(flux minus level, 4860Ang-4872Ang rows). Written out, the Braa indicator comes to -0.24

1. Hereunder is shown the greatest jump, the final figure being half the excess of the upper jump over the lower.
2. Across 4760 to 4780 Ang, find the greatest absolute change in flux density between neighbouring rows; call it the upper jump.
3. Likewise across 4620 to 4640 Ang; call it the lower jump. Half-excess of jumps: 0.040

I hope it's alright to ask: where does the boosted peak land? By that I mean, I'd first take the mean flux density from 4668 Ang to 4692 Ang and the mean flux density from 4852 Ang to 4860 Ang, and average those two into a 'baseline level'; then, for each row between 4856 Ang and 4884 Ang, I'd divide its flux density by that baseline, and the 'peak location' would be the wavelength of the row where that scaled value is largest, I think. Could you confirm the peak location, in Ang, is 4882.0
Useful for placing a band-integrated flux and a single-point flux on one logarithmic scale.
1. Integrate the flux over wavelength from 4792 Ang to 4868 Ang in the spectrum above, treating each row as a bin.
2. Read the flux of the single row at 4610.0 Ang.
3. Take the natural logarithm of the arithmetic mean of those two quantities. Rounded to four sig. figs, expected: 5.194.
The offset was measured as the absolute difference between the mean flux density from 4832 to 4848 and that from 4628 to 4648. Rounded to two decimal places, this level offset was 0.20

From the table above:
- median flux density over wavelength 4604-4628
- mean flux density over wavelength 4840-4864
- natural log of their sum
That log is 2.27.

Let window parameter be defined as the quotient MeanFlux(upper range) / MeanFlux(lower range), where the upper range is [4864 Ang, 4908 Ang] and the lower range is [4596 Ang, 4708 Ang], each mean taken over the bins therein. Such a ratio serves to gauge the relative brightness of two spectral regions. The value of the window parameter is 0.932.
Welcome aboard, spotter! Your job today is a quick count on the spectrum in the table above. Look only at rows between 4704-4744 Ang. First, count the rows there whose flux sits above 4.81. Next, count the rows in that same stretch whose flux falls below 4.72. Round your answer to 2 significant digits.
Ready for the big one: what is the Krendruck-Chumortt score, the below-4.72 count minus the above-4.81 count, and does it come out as -10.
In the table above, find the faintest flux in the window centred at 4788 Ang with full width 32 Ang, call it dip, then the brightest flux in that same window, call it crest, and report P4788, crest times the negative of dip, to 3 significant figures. -23.8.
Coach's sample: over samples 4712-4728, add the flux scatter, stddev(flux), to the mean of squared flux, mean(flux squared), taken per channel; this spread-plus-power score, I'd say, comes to 31.1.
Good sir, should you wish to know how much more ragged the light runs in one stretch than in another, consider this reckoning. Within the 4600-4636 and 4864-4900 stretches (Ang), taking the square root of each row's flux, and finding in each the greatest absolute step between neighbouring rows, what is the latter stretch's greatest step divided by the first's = 1.65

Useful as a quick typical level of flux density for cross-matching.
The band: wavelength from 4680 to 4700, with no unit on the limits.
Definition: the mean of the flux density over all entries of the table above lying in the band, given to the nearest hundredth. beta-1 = 4.86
